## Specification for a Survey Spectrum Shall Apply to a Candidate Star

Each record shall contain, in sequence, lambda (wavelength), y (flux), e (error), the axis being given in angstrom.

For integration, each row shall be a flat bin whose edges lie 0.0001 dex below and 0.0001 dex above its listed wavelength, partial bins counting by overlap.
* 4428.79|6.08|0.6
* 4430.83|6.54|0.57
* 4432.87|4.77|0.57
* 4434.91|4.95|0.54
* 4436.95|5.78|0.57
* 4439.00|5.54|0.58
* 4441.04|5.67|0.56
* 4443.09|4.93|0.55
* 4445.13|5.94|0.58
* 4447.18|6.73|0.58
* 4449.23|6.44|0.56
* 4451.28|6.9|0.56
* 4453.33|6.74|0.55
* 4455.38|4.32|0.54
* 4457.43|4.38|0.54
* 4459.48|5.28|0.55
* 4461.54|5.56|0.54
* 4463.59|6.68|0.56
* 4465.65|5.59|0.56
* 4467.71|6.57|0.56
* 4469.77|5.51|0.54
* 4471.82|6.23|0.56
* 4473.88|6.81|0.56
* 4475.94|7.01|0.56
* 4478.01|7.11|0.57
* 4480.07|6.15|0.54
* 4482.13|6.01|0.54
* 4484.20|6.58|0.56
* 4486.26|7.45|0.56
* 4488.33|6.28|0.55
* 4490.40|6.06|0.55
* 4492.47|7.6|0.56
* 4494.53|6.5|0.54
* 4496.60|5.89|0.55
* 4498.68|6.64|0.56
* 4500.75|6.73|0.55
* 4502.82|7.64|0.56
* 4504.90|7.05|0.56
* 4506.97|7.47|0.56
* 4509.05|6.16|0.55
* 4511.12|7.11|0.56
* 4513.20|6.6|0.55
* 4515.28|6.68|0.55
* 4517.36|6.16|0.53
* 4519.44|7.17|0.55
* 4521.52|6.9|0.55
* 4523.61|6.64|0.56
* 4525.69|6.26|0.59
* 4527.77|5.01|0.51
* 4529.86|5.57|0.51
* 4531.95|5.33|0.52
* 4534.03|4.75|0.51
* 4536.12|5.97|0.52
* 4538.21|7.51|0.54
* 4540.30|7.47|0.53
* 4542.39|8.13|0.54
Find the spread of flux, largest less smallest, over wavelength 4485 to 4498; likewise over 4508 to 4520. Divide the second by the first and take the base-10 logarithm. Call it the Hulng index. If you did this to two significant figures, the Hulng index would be -0.23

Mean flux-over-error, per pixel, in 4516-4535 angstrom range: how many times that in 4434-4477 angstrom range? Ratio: 1.05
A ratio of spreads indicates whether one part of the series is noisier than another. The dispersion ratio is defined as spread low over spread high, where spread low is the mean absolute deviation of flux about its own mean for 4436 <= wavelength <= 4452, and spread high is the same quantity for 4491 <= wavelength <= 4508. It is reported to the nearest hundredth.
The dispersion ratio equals 1.05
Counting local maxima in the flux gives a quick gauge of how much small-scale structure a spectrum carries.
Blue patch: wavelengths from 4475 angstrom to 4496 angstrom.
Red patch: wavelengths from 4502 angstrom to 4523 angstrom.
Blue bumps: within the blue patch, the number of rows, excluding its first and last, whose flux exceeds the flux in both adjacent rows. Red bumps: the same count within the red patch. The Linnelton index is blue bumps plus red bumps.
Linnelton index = 7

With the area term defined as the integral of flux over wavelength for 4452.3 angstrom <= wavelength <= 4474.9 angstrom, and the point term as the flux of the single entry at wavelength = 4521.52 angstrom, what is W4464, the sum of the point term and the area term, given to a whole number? 138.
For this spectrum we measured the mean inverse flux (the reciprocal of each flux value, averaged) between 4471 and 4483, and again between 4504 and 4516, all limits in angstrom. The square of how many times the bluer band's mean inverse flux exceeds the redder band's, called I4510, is 1.09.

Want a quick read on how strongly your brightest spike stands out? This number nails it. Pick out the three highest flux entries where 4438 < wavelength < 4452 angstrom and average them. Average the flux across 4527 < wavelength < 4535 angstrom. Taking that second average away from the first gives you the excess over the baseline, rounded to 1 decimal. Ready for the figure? 1.5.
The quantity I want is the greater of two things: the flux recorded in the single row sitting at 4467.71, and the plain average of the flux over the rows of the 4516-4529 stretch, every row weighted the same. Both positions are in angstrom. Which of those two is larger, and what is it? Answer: 6.6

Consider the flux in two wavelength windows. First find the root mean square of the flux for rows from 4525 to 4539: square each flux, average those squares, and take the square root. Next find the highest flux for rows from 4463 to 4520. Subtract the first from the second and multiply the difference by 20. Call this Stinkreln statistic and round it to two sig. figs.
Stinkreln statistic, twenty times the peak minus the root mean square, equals 36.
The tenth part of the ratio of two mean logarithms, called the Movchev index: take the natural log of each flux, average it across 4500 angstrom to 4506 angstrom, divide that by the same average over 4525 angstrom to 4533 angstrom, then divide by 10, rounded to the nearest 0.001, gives 0.115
